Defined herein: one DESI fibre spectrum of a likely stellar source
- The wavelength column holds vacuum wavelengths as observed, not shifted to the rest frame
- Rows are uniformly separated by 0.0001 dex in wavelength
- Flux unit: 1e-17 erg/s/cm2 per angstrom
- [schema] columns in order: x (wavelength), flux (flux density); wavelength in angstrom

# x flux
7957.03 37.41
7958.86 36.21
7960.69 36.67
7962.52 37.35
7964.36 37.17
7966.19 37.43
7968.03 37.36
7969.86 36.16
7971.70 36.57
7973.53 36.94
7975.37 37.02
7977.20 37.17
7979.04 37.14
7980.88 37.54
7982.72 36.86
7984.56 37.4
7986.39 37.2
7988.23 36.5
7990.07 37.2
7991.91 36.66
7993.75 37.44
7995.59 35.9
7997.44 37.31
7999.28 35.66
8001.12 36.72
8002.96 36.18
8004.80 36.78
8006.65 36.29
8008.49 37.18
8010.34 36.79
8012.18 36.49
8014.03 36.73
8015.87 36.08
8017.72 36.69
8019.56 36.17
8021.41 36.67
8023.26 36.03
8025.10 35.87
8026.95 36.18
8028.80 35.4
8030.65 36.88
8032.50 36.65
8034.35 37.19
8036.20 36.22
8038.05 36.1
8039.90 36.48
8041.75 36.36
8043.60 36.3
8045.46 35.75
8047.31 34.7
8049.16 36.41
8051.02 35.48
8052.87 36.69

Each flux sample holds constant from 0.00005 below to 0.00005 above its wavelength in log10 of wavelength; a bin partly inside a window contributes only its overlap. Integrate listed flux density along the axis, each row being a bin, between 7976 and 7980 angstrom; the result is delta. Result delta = 149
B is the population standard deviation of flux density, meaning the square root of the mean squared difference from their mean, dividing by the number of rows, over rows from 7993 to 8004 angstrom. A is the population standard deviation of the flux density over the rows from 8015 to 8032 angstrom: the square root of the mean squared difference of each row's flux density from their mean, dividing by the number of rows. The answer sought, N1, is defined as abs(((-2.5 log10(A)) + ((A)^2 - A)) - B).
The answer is 0.0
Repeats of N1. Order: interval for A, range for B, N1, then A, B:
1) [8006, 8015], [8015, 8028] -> 0.8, 0.30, 0.29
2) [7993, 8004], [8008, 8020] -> 0.1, 0.68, 0.35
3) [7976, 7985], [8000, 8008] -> 1.1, 0.23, 0.26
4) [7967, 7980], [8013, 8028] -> 0.5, 0.38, 0.32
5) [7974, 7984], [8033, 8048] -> 0.8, 0.23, 0.66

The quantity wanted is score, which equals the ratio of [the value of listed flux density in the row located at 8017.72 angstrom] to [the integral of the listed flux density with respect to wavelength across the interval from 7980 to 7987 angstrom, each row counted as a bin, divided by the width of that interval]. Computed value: 0.98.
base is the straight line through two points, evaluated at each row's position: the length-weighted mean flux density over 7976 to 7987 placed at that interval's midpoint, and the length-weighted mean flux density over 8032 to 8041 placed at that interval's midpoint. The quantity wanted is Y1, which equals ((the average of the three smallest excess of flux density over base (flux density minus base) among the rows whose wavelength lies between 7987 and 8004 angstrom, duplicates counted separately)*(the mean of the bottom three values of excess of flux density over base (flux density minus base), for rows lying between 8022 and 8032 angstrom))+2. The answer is 2.99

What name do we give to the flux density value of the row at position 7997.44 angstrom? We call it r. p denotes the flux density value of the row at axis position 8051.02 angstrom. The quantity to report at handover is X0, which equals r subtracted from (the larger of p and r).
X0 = 0.0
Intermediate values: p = 35.48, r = 37.31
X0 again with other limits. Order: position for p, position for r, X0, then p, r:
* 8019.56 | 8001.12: 0.0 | 36.17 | 36.72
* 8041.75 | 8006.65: 0.1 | 36.36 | 36.29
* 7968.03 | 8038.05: 1.3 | 37.36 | 36.1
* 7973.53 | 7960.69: 0.3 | 36.94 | 36.67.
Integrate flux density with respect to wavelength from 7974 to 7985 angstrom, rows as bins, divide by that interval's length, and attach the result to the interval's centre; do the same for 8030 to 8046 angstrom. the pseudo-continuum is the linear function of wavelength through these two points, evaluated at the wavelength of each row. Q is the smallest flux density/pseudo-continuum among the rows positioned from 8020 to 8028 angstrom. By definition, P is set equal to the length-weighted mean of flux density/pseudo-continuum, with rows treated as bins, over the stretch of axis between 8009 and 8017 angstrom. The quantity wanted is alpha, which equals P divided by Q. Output 1.01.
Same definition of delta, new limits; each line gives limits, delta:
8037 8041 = 145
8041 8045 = 145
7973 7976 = 111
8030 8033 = 110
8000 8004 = 146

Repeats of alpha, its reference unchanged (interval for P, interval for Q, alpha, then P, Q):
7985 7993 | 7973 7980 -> 1.01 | 0.998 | 0.992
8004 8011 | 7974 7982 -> 1.00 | 0.997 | 0.995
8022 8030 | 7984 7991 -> 1.00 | 0.982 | 0.985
